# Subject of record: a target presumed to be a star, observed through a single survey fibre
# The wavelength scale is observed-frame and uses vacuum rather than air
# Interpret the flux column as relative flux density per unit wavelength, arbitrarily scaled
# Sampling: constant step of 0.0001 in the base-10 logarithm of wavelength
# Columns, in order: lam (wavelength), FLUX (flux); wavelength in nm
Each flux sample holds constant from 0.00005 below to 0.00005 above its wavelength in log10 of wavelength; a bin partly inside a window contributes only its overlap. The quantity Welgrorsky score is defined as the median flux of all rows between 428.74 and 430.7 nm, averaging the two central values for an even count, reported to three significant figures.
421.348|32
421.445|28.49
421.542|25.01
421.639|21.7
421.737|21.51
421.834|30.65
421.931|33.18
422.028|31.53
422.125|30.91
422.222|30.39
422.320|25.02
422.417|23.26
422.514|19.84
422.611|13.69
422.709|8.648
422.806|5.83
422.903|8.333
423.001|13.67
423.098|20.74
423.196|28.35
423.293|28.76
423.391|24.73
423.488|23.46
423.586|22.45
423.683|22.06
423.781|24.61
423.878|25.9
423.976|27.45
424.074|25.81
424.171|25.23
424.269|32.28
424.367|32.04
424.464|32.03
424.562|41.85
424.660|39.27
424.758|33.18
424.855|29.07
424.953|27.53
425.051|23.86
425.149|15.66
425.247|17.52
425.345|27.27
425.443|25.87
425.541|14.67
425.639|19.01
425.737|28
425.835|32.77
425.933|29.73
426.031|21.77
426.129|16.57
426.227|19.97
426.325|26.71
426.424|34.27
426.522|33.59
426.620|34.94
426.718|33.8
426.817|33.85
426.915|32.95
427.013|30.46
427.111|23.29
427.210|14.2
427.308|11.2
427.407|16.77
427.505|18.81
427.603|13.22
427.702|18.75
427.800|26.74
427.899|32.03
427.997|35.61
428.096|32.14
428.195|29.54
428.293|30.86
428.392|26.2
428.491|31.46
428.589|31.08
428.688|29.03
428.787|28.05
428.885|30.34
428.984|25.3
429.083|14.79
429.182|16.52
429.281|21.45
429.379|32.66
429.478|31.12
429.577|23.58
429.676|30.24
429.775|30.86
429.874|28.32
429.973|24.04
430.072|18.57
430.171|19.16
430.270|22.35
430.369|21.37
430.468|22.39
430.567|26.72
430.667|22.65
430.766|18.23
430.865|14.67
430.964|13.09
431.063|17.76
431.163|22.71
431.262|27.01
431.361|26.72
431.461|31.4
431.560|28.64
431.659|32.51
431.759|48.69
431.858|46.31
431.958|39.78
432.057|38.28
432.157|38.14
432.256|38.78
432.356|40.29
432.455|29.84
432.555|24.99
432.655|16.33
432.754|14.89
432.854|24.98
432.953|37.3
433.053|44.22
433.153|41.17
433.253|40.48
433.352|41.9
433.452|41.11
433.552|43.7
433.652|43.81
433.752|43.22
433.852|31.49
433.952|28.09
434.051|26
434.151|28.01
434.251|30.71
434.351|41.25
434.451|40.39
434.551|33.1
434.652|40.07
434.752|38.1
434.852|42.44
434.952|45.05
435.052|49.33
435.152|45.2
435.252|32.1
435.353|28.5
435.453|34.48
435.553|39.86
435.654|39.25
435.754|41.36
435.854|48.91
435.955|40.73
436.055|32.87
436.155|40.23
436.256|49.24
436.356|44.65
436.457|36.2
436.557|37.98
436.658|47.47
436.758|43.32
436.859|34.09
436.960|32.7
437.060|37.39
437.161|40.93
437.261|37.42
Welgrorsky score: 23.8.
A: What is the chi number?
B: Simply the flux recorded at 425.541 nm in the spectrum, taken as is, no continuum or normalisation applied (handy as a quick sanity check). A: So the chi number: 14.67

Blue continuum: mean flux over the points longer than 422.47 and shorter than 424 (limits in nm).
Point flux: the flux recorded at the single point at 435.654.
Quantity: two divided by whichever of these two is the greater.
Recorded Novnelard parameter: 0.051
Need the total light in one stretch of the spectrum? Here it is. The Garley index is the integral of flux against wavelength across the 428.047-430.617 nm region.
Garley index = 67.0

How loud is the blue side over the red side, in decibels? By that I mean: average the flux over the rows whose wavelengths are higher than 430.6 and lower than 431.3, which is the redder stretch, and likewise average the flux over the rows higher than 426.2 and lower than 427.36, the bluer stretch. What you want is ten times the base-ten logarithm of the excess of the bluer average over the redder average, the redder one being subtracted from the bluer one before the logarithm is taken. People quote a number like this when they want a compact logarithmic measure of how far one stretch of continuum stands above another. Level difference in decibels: 9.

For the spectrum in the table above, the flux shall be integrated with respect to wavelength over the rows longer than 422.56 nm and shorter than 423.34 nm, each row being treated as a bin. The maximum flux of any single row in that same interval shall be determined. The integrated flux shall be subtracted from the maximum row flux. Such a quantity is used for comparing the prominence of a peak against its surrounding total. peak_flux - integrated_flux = 16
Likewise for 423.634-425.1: -1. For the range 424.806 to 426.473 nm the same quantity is -6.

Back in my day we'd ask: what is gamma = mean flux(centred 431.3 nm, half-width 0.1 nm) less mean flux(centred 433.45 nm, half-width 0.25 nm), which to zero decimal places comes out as -15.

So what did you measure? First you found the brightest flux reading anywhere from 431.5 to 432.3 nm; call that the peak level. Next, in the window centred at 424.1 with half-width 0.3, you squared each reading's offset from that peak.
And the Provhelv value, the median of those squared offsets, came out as 485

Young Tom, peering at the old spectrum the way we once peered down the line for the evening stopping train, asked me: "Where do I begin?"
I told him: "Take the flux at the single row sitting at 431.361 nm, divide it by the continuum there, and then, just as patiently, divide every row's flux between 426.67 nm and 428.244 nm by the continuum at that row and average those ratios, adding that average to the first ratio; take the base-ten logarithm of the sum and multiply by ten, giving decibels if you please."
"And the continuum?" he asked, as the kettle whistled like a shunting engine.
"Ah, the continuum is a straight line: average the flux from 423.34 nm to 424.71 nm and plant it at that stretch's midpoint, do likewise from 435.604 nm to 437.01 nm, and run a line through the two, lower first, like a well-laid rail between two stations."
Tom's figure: 1.87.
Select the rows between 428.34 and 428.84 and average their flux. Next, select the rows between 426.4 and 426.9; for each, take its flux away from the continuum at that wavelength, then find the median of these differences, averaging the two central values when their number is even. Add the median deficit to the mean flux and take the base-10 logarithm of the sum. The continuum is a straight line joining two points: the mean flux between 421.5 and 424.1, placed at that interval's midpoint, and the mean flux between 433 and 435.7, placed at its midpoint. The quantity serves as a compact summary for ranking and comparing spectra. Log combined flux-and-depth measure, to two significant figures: 1.4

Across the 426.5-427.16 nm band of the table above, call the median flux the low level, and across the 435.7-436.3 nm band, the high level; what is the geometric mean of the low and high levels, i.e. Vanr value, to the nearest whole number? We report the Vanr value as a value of 37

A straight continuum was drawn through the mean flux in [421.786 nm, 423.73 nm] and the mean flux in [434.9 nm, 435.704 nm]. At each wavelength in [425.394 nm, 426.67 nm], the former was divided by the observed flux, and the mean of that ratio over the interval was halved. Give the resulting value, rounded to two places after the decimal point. 0.55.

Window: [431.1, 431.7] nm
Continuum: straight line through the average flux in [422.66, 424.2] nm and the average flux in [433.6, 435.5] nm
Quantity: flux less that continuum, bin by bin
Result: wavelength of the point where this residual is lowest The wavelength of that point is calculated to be 431.163 nm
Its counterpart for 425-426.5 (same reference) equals 425.541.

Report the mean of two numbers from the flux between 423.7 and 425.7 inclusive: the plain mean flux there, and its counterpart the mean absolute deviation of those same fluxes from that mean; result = 16.1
